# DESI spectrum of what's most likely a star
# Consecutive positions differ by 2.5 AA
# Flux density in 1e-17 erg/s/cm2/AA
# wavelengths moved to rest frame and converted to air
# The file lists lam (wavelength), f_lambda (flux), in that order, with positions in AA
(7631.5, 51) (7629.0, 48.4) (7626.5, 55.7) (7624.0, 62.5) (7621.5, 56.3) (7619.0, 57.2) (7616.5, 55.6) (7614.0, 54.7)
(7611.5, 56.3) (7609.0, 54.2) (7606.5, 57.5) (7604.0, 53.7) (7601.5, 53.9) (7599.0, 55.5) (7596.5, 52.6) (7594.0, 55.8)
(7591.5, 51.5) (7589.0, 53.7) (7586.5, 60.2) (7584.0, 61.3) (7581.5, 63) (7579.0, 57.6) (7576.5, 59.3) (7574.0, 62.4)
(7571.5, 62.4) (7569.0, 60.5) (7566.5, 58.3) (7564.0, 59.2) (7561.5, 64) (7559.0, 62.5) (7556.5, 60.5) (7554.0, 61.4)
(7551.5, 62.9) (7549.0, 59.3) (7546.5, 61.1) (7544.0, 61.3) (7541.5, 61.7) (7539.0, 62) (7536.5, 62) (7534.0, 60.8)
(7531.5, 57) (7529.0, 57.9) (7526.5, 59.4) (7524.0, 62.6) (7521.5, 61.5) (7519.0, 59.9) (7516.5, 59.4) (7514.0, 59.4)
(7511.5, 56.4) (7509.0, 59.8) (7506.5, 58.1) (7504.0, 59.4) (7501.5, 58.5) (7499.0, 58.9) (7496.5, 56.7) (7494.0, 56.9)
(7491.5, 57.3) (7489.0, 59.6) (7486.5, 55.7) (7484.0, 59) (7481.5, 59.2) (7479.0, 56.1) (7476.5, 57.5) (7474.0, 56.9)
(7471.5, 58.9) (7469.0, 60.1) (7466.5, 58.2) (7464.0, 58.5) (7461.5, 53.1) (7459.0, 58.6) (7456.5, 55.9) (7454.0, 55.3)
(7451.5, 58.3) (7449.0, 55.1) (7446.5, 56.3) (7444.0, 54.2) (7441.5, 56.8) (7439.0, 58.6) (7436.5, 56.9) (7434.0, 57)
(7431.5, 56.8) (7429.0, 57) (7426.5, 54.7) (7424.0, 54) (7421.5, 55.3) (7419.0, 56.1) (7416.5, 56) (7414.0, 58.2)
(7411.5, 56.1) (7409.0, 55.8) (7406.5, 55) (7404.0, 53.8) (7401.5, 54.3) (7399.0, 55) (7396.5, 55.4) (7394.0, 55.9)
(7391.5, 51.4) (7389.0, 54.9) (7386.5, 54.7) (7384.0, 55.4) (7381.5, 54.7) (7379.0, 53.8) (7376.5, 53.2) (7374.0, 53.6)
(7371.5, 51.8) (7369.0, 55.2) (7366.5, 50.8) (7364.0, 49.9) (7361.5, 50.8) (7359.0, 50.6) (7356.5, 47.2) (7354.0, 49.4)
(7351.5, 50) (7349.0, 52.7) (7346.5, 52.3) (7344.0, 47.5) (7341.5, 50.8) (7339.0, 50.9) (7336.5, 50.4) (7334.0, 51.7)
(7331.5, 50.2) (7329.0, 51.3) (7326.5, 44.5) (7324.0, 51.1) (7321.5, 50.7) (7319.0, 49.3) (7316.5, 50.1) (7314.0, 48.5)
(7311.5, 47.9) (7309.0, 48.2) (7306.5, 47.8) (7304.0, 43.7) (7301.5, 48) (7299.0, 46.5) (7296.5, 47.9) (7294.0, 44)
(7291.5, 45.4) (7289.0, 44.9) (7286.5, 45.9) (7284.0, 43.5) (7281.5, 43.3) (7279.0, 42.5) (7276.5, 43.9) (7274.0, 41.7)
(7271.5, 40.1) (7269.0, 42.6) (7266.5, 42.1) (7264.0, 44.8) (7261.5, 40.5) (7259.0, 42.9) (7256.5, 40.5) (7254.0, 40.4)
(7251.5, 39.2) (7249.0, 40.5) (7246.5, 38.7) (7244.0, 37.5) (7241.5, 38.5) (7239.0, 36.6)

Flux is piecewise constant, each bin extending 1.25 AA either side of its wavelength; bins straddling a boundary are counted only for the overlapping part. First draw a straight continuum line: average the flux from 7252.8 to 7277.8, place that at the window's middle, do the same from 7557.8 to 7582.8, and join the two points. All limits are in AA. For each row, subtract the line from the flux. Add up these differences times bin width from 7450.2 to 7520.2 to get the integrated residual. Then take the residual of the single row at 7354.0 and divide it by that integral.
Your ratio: 0.012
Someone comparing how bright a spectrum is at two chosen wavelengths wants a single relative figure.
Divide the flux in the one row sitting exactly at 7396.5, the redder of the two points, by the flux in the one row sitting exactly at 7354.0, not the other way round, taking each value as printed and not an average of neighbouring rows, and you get 1.12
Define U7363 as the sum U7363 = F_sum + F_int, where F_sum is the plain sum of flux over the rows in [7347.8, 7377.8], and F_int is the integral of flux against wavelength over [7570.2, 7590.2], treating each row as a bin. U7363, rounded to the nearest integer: 1815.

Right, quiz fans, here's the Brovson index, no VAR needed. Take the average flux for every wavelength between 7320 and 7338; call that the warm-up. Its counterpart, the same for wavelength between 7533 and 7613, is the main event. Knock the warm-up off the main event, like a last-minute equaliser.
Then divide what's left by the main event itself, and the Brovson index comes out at 0.15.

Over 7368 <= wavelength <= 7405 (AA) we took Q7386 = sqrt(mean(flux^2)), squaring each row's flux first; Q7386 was 54.2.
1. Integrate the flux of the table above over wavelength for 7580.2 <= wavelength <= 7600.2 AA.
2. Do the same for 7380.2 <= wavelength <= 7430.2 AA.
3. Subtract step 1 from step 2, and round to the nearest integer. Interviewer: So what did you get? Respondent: 1625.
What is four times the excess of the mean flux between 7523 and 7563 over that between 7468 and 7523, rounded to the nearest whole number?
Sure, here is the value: 10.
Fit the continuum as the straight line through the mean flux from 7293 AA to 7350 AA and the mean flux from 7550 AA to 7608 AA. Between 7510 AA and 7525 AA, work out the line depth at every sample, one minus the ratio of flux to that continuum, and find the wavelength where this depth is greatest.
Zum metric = 7511.5 AA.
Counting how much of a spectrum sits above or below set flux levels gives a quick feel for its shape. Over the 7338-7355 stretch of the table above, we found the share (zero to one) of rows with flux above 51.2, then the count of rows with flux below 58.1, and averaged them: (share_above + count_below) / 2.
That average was 3.64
